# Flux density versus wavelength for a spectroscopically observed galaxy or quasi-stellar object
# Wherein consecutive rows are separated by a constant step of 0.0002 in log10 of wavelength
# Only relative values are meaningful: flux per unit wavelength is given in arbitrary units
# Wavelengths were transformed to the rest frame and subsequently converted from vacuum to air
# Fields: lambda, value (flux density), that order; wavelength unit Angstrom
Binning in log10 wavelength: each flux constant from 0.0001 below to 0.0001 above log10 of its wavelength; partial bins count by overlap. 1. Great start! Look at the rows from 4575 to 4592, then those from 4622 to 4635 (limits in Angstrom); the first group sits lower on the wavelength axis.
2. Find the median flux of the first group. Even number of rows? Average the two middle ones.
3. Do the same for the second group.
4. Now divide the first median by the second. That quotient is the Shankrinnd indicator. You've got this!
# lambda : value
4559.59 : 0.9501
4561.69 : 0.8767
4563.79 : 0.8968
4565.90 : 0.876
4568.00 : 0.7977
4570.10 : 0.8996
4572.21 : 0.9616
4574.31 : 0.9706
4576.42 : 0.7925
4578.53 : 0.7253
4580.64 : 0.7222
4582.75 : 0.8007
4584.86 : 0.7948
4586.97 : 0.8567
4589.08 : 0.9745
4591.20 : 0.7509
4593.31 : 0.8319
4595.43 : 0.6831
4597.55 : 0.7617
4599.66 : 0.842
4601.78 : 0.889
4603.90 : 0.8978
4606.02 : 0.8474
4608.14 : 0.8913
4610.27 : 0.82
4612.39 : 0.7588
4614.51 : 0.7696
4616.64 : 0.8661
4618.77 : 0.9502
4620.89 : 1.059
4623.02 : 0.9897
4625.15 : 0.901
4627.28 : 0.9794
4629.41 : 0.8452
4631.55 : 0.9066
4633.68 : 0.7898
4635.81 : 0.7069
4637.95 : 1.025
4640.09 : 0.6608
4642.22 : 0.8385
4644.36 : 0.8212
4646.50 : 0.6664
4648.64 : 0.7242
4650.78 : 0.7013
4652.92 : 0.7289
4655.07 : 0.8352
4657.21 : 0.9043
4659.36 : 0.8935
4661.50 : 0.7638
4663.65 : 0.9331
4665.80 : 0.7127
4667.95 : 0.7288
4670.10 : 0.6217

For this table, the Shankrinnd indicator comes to 0.88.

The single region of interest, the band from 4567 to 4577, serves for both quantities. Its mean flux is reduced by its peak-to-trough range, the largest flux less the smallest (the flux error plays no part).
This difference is 0.71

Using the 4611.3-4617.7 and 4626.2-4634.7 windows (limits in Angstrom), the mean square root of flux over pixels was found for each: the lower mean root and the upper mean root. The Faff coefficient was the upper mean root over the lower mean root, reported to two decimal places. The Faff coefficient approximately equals 1.05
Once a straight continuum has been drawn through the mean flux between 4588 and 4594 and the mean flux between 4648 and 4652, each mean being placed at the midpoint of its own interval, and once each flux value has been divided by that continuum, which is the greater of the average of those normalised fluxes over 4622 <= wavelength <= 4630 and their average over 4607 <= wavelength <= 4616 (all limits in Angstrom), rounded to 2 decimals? 1.21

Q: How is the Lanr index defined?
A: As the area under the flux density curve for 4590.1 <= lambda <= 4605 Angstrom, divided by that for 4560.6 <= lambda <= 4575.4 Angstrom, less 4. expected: -3.09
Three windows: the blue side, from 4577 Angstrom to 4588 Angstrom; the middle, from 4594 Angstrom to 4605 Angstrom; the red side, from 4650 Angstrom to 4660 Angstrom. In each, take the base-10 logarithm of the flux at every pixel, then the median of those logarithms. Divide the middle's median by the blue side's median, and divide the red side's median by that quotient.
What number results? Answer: -0.10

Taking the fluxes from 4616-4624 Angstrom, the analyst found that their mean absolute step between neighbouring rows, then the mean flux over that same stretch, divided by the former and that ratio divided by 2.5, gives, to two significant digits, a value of 4.4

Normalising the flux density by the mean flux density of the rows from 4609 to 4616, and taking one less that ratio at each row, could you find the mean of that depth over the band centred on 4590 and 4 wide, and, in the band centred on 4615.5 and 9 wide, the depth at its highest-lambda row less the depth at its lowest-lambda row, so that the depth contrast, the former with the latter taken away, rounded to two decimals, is 0.14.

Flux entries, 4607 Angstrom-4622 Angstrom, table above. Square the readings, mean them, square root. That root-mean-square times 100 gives 88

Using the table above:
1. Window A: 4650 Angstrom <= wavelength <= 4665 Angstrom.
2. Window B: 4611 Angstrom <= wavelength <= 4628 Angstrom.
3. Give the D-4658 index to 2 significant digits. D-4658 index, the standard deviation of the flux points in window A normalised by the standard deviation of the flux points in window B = 0.86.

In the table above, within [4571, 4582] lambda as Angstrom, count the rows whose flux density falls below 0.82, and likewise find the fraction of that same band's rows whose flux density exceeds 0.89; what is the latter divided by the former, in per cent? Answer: 13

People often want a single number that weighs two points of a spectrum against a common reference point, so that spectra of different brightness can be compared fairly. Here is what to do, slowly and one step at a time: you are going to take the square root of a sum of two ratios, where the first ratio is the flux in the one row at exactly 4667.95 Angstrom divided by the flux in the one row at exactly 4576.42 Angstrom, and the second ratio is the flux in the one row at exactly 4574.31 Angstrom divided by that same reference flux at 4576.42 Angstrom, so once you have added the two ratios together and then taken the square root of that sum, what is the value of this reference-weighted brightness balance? 1.46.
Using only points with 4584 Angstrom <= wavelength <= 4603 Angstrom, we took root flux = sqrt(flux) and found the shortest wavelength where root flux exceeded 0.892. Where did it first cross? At 4586.97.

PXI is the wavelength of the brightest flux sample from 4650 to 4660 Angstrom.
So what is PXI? 4657.21 Angstrom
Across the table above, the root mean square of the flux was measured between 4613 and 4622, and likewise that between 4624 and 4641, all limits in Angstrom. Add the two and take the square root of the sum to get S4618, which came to 1.33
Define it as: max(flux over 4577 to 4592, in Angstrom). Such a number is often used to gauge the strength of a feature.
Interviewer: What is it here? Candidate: 0.9745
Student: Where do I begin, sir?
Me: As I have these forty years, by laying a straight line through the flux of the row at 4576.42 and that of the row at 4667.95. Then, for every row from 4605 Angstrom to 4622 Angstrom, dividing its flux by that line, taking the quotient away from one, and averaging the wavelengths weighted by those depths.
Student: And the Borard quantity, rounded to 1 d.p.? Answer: 4616.1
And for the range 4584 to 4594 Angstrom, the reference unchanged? 4589.0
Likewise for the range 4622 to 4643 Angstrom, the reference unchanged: 4629.7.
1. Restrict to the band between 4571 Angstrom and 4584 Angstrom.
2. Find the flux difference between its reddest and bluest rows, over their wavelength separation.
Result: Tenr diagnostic -0.015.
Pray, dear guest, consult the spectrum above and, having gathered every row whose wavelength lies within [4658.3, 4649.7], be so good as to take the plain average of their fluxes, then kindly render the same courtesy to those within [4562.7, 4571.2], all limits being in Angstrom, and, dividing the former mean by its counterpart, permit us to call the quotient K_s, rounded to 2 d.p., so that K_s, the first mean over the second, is 0.91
